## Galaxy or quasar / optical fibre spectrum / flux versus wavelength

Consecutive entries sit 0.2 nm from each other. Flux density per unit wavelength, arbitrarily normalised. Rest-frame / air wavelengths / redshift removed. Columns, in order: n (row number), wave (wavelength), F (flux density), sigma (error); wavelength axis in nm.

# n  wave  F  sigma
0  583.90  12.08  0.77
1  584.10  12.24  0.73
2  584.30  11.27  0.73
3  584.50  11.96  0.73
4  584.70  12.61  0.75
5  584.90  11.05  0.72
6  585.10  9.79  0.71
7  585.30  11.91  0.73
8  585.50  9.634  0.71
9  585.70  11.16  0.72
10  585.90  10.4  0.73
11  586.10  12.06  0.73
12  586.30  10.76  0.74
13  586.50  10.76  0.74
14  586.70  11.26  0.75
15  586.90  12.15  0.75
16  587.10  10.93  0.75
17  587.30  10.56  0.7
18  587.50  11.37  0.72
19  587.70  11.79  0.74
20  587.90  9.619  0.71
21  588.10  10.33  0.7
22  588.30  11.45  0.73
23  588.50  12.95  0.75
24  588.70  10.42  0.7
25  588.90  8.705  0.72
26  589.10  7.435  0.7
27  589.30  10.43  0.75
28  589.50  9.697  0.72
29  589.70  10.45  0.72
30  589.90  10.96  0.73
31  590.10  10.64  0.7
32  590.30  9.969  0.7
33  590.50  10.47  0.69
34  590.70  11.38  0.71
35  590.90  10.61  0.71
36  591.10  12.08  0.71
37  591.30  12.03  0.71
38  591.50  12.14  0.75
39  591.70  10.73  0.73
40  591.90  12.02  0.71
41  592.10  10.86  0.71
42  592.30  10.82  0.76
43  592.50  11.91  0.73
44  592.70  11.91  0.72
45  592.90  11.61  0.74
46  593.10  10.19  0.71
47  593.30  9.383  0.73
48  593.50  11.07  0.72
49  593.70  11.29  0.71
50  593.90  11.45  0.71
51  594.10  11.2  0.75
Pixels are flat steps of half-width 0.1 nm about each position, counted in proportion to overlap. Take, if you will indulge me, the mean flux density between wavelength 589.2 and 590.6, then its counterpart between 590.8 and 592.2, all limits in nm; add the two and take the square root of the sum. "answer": 4.676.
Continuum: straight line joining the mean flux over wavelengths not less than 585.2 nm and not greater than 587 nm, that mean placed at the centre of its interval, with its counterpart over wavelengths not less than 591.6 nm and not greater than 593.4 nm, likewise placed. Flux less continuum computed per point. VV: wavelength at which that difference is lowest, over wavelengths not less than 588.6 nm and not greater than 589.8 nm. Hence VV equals 589.10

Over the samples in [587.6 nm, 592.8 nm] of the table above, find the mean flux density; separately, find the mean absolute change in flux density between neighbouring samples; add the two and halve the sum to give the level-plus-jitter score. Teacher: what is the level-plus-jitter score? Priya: 5.94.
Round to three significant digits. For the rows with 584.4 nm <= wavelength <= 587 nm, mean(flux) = 11.2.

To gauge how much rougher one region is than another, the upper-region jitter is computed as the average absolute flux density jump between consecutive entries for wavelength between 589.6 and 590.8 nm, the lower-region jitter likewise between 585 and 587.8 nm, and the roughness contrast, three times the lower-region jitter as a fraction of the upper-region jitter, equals 5.49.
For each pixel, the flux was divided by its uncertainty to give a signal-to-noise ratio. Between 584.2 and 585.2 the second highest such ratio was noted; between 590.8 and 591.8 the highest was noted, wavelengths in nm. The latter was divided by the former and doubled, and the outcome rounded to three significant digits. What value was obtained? 2.08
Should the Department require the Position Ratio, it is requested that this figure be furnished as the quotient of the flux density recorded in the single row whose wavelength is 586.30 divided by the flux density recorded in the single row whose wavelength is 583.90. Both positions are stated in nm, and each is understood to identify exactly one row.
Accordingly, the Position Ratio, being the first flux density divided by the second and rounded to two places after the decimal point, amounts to 0.89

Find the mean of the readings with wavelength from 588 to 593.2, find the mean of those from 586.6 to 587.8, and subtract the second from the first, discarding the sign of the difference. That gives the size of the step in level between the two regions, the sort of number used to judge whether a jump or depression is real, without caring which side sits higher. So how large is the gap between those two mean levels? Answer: 0.5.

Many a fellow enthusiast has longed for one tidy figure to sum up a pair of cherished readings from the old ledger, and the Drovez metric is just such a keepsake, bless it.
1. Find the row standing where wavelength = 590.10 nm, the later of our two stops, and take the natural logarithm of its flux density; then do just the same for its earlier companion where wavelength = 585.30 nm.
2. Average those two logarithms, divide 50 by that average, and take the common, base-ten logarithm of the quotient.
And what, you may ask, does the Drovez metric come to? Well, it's 1.315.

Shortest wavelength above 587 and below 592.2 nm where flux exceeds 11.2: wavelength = 587.50 nm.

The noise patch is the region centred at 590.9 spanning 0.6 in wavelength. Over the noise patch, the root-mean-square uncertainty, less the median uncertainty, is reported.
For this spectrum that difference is 0.000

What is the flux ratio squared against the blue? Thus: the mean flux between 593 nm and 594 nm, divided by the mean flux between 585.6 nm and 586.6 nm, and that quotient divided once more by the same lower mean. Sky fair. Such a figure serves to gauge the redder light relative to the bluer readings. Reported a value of 0.088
